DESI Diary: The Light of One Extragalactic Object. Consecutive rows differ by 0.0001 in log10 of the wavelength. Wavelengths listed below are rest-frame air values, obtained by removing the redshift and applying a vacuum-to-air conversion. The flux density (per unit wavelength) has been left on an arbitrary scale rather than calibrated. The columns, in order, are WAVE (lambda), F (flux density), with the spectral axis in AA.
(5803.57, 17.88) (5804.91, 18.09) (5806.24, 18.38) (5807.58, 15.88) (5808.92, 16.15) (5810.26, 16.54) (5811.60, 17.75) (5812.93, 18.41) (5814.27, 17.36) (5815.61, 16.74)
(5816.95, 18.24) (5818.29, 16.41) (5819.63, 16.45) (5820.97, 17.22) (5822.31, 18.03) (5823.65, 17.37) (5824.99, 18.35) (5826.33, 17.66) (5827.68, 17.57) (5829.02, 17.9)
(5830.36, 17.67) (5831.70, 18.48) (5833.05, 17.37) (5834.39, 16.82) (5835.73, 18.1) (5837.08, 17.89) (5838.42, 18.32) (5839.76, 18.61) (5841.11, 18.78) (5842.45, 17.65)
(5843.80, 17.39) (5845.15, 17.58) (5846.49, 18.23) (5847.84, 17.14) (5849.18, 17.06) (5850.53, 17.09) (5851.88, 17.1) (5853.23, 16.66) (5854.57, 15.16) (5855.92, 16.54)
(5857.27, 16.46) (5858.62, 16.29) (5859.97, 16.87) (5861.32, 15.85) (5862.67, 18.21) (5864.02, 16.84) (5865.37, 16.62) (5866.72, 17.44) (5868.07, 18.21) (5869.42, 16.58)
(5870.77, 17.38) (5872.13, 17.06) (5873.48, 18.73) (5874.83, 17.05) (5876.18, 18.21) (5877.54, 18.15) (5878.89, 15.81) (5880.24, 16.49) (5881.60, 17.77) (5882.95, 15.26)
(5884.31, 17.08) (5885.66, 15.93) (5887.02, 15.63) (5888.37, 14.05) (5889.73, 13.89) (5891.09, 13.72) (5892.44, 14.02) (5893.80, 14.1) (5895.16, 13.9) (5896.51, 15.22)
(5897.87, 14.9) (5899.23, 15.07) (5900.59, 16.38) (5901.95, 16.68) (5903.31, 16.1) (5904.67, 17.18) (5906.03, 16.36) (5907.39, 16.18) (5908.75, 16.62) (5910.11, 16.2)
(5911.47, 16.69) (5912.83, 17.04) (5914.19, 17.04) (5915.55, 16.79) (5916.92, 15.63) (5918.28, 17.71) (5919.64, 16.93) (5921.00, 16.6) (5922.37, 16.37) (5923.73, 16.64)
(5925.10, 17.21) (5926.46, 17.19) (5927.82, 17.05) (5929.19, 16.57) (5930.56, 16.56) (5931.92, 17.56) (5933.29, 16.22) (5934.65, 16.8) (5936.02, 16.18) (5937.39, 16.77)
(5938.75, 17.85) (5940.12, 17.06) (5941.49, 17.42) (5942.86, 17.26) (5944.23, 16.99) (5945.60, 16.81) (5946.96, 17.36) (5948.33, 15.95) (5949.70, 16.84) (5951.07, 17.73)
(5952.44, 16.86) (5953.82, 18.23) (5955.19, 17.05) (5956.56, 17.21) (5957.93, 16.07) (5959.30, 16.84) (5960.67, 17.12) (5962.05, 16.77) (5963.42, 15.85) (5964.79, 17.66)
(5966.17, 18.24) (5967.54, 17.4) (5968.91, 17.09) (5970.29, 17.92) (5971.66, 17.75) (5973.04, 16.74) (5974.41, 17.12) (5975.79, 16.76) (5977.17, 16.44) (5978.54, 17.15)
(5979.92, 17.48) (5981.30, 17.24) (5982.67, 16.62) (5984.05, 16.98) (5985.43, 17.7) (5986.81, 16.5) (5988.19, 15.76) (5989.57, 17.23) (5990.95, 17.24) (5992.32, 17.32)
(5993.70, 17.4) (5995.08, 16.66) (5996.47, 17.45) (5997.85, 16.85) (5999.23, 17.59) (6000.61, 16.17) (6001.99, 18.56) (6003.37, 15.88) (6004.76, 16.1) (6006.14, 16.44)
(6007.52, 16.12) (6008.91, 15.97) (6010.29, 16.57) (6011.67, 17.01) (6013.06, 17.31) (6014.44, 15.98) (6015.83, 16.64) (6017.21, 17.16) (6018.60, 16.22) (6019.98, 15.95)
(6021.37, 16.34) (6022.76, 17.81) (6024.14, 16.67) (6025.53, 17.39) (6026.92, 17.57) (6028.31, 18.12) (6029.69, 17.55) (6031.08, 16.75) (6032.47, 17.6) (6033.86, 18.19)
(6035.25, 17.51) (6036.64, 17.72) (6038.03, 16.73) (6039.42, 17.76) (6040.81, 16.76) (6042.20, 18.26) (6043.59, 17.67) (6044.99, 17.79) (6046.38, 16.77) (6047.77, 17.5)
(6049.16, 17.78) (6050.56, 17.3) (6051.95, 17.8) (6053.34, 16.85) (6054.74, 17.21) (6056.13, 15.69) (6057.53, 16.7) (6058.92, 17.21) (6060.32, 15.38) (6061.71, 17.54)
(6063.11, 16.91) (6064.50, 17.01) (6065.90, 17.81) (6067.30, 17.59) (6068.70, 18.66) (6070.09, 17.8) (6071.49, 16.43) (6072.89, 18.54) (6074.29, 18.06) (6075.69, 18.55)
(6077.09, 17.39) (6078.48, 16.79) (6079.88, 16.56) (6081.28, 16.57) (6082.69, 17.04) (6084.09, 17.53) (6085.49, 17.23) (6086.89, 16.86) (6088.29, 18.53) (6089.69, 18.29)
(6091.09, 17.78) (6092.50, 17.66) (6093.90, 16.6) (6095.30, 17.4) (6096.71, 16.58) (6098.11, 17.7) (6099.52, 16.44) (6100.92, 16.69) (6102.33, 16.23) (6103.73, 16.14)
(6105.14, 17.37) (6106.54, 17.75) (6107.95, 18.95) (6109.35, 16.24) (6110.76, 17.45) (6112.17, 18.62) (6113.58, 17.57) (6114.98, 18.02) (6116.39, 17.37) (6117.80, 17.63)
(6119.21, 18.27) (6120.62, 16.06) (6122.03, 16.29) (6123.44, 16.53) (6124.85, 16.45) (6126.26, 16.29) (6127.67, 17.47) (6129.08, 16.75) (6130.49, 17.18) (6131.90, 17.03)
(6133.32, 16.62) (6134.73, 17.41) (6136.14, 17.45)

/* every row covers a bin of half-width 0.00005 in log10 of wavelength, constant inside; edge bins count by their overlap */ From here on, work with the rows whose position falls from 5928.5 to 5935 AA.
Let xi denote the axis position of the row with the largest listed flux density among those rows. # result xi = 5931.92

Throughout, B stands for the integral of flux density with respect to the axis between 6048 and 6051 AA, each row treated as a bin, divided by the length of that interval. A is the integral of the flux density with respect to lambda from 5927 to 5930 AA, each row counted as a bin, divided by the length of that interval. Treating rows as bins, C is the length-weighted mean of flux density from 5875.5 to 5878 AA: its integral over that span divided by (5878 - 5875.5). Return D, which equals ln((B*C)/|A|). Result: 2.94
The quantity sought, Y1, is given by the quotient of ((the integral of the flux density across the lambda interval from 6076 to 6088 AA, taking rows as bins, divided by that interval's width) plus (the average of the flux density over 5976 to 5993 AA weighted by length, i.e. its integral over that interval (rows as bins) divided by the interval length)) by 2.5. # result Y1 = 13.6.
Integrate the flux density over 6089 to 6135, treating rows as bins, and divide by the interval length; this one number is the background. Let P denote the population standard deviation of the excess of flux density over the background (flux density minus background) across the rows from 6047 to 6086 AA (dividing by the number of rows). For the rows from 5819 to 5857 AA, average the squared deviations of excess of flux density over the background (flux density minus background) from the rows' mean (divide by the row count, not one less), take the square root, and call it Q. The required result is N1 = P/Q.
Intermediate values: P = 0.76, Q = 0.76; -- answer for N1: 0.99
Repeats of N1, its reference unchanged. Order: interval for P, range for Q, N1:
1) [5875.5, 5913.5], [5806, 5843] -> 1.65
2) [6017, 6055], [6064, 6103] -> 0.82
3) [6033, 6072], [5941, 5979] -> 1.21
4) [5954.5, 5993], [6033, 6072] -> 0.80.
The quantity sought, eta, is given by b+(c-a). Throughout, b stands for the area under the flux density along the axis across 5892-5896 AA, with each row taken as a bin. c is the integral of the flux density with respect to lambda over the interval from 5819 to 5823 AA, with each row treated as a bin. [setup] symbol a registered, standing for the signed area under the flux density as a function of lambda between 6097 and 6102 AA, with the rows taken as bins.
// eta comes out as 41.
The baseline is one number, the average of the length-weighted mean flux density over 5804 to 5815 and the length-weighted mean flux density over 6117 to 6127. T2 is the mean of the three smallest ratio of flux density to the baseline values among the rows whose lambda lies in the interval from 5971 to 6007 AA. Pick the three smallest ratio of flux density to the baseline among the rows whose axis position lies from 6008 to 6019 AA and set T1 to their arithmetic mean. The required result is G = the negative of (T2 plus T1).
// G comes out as -1.87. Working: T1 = 0.94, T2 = 0.933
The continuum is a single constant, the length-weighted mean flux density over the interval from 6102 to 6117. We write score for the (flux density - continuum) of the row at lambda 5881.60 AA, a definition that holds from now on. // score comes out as 0.3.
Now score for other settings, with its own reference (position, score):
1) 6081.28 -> -0.9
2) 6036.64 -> 0.3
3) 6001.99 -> 1.1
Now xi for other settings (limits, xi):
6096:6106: 6098.11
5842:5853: 5846.49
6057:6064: 6061.71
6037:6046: 6042.20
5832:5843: 5841.11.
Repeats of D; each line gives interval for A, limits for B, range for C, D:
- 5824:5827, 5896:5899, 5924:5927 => 2.66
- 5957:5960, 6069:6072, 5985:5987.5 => 2.88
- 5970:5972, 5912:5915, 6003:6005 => 2.72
